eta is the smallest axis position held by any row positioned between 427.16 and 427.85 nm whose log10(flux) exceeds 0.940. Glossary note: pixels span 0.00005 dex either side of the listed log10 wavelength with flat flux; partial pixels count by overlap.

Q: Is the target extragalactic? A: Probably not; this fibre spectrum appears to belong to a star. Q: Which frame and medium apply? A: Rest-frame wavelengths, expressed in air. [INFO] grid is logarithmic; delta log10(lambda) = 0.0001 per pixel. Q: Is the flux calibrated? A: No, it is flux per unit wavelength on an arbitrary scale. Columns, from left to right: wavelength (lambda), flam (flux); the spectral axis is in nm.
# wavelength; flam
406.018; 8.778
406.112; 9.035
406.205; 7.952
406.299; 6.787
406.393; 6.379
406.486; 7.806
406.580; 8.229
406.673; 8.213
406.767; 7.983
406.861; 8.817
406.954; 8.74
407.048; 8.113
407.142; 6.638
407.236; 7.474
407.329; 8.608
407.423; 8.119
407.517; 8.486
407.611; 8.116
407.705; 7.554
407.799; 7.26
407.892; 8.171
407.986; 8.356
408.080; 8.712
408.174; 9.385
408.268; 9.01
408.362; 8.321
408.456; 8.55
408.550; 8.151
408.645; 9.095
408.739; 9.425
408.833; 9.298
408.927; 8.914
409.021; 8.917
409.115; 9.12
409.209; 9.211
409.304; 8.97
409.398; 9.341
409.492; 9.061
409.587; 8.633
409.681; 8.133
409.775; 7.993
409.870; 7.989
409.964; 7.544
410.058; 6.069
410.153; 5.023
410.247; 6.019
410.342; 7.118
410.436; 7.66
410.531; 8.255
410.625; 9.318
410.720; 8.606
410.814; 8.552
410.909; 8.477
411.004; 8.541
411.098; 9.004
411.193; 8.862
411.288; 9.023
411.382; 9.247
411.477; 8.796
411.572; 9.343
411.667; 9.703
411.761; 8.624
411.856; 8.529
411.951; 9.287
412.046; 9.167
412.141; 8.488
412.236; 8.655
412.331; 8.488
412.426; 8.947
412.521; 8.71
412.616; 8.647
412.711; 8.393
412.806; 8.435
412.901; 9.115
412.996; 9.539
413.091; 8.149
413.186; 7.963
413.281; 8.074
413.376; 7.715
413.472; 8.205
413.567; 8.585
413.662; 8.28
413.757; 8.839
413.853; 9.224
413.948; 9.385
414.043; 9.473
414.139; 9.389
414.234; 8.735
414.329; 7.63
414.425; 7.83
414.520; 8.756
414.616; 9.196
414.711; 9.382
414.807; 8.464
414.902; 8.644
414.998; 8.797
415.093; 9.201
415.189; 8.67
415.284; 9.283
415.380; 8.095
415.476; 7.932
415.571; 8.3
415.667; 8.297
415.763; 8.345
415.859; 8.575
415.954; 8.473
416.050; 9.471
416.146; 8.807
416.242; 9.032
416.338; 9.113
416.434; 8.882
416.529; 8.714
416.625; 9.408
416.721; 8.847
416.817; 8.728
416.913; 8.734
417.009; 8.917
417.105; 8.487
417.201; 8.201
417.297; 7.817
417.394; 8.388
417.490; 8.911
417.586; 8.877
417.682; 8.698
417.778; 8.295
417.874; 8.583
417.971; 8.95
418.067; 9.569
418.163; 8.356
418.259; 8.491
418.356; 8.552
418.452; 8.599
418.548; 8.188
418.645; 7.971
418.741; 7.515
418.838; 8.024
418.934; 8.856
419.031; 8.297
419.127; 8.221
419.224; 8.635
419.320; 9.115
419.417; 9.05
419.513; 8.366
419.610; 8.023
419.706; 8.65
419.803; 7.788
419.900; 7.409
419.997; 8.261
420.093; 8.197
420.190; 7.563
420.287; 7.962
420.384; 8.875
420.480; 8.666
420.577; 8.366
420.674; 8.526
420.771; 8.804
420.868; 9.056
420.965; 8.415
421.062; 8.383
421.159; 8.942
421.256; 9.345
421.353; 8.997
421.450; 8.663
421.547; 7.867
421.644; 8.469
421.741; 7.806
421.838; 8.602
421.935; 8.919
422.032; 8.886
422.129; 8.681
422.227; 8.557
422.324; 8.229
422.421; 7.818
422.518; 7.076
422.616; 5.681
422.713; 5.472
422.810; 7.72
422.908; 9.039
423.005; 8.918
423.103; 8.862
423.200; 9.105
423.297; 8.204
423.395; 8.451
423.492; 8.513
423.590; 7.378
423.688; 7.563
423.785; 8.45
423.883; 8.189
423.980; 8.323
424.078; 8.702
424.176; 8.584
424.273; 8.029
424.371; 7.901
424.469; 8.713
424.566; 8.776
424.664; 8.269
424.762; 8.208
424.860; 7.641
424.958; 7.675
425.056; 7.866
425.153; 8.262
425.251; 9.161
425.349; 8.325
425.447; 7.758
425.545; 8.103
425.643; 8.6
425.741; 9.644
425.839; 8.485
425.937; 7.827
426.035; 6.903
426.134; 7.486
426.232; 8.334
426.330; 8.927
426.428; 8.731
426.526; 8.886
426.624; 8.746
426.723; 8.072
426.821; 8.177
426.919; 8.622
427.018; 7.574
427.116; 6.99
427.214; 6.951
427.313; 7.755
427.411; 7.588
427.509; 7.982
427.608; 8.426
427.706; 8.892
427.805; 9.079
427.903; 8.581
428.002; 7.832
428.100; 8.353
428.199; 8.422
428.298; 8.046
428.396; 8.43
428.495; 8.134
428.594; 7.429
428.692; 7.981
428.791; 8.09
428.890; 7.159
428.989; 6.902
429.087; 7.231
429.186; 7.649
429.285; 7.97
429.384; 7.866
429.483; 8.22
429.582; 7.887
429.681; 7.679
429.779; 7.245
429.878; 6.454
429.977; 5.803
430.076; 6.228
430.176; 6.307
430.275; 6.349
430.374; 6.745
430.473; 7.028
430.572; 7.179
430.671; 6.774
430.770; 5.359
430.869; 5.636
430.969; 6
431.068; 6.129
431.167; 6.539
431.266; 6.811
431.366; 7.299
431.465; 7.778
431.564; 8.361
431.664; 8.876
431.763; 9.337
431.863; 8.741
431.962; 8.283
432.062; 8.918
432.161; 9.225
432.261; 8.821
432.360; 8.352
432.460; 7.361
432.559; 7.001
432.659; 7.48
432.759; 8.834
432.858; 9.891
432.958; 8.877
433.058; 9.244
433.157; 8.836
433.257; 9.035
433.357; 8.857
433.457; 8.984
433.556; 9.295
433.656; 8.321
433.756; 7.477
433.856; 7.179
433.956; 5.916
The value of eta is 427.706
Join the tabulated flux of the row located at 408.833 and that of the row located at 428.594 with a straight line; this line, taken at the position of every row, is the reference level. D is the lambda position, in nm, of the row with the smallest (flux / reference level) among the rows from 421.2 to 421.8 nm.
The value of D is 421.741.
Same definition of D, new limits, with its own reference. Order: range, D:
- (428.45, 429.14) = 428.989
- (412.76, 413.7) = 413.376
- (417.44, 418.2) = 417.778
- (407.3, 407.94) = 407.799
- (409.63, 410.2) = 410.153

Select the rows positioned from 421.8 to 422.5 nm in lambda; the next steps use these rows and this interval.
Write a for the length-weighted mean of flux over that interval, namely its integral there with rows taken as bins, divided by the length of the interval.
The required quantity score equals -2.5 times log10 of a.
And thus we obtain -2.32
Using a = 8.47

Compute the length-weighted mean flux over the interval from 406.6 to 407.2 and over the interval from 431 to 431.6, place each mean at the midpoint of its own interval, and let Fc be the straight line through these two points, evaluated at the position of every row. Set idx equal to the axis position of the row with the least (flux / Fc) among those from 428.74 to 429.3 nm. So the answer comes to 428.989 nm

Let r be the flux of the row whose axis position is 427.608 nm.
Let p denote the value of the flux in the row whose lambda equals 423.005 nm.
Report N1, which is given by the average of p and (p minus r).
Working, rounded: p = 8.918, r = 8.426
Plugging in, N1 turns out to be 4.7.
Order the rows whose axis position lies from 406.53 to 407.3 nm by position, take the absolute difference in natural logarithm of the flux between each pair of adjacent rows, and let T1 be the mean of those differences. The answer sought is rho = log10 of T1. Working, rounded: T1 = 0.076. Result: -1.12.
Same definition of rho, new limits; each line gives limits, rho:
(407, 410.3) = -1.17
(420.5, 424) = -1.20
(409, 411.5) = -1.21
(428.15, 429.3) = -1.26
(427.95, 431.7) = -1.25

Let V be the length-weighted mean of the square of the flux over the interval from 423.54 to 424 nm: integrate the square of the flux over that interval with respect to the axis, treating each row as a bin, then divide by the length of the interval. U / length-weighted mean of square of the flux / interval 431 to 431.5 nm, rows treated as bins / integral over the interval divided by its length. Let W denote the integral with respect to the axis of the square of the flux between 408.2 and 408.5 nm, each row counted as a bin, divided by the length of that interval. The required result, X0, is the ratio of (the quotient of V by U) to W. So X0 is 0.018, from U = 47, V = 64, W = 75.5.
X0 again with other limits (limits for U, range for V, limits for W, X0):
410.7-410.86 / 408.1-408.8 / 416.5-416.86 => 0.013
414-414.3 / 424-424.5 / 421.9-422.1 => 0.011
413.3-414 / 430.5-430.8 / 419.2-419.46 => 0.007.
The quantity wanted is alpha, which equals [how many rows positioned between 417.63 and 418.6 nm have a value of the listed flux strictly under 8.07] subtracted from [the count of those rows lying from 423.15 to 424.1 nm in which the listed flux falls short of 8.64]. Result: 8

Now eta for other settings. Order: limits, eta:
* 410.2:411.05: 410.625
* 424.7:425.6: 425.251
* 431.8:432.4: 431.863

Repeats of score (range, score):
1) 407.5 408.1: -2.26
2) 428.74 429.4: -2.19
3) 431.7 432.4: -2.36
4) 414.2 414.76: -2.33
